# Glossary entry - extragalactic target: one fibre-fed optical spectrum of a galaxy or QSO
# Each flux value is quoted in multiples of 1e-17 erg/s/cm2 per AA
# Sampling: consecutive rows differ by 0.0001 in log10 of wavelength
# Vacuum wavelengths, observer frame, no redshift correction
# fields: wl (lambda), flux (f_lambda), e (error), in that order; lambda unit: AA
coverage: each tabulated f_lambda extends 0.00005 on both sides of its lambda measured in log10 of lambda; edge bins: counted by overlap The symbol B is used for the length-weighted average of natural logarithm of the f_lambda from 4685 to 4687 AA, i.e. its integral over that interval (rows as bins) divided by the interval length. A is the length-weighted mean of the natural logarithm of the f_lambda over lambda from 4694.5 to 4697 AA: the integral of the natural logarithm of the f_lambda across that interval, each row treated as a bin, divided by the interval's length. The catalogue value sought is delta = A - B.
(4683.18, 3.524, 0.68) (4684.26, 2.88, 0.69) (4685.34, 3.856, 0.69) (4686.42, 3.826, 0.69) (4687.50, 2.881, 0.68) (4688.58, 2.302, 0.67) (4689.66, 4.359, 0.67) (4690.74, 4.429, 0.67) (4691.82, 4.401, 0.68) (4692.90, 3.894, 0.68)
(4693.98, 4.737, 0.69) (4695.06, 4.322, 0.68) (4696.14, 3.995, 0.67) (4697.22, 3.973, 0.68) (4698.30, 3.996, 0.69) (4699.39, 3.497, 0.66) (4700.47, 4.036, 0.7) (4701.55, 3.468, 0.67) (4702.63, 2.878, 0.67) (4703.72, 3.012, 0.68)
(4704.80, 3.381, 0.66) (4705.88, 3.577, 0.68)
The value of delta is 0.08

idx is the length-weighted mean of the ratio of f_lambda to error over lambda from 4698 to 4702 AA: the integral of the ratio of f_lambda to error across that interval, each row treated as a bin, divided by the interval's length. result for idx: 5.5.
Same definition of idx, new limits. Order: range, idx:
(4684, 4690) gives 4.9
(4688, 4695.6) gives 6.0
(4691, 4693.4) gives 6.2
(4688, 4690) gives 4.8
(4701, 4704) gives 4.7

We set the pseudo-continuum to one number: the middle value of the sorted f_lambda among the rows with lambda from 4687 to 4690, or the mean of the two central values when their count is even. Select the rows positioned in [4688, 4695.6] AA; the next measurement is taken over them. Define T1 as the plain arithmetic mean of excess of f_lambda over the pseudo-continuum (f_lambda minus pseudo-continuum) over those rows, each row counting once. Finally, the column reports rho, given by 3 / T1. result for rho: 3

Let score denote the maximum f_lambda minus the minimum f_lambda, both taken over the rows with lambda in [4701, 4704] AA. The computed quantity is 0.59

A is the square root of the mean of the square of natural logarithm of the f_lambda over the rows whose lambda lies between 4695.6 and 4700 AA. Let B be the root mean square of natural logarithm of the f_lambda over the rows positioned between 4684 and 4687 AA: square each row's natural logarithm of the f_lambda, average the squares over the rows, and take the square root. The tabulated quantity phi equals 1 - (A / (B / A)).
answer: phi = -0.5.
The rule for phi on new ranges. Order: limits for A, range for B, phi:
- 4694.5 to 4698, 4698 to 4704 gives -0.6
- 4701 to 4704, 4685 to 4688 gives 0.0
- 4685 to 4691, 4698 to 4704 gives -0.3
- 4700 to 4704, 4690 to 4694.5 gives 0.0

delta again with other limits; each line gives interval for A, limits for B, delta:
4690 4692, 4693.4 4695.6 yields -0.02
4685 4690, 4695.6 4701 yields -0.16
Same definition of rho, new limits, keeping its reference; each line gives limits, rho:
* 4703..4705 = 10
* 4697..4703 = 4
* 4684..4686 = 6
